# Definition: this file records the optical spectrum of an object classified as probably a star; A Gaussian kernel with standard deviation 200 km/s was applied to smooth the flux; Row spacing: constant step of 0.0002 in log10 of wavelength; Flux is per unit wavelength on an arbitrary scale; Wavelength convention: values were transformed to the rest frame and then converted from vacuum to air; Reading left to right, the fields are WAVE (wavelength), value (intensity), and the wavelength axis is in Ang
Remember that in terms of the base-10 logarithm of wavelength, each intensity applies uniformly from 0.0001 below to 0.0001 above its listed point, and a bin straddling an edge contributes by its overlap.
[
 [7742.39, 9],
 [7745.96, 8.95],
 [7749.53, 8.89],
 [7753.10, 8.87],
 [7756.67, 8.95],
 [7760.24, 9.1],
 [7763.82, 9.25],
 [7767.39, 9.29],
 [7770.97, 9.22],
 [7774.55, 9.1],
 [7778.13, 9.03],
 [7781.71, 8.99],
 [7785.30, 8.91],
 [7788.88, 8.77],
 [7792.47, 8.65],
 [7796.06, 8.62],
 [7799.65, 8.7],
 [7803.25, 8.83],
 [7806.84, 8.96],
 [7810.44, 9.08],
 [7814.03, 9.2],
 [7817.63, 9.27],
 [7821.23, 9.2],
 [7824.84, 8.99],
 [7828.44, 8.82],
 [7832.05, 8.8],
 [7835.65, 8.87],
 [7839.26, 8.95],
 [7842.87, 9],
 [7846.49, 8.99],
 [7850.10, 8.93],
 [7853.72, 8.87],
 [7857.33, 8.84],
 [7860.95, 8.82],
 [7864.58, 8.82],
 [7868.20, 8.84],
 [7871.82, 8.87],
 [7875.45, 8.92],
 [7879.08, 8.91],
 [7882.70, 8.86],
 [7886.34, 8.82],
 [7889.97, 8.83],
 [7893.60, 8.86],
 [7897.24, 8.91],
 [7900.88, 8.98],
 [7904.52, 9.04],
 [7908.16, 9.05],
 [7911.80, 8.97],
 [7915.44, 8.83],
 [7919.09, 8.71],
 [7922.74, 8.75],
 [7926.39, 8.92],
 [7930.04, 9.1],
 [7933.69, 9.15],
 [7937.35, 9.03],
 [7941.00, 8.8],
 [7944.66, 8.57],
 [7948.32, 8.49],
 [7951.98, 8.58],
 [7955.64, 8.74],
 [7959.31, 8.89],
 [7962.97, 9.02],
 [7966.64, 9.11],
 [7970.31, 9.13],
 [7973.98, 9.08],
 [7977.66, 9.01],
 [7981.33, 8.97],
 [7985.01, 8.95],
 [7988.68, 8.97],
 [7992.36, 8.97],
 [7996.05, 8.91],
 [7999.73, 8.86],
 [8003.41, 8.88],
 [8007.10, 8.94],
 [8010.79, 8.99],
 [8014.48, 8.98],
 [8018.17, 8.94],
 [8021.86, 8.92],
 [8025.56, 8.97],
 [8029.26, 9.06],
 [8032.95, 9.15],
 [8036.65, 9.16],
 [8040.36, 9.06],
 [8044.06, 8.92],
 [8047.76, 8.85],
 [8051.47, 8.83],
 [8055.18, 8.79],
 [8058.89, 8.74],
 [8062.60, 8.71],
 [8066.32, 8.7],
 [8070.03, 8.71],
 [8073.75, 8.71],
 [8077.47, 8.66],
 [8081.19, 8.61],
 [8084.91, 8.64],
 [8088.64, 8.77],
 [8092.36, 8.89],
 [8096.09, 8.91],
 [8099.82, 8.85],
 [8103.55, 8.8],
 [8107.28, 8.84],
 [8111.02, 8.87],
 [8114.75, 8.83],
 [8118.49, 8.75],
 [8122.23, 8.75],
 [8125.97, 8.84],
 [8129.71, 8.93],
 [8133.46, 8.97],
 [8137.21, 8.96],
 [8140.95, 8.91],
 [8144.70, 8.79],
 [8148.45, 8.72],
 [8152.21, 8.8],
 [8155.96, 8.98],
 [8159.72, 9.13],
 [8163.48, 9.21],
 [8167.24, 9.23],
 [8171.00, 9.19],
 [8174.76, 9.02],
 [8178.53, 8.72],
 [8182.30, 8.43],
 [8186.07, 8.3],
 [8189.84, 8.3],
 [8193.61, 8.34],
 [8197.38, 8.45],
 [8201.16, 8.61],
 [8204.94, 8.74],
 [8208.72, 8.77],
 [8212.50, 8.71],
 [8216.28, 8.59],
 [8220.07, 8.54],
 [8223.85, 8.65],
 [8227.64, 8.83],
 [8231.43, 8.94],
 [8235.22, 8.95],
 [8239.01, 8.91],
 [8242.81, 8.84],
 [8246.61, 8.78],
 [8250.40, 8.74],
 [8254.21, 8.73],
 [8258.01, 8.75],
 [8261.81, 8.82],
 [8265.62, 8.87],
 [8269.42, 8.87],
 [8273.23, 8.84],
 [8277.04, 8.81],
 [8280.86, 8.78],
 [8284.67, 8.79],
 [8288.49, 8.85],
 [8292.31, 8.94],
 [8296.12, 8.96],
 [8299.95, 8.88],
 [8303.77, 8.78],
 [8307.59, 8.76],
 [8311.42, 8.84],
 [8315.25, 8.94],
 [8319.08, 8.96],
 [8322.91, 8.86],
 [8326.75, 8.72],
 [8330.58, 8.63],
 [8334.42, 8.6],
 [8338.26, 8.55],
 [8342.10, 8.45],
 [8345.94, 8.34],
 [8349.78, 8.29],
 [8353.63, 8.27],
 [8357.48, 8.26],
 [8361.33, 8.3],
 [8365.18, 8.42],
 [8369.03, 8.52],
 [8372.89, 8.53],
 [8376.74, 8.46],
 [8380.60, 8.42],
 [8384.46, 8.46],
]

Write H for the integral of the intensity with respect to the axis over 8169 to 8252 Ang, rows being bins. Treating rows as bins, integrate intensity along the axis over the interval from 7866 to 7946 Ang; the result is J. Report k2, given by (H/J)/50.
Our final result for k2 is 0.0203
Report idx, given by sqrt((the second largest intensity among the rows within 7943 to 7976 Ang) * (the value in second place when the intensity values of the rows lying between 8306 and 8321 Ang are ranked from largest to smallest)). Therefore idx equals 9.02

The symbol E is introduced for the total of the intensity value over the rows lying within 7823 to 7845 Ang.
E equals 53.4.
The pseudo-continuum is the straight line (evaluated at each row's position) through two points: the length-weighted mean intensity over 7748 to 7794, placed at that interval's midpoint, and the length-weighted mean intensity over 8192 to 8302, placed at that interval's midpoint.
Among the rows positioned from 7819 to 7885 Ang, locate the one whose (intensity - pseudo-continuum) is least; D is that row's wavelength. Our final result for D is 7832.05 Ang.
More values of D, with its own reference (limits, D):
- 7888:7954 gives 7948.32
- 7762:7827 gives 7796.06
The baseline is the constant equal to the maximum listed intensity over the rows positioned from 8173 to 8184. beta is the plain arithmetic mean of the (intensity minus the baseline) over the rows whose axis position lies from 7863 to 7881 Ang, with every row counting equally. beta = -0.15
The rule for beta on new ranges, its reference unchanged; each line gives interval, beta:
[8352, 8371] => -0.67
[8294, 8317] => -0.16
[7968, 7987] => 0.01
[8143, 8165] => -0.08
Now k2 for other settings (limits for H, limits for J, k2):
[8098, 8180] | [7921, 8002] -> 0.0203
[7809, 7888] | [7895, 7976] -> 0.0196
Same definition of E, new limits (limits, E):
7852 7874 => 53.1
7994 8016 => 53.6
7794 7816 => 53.4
